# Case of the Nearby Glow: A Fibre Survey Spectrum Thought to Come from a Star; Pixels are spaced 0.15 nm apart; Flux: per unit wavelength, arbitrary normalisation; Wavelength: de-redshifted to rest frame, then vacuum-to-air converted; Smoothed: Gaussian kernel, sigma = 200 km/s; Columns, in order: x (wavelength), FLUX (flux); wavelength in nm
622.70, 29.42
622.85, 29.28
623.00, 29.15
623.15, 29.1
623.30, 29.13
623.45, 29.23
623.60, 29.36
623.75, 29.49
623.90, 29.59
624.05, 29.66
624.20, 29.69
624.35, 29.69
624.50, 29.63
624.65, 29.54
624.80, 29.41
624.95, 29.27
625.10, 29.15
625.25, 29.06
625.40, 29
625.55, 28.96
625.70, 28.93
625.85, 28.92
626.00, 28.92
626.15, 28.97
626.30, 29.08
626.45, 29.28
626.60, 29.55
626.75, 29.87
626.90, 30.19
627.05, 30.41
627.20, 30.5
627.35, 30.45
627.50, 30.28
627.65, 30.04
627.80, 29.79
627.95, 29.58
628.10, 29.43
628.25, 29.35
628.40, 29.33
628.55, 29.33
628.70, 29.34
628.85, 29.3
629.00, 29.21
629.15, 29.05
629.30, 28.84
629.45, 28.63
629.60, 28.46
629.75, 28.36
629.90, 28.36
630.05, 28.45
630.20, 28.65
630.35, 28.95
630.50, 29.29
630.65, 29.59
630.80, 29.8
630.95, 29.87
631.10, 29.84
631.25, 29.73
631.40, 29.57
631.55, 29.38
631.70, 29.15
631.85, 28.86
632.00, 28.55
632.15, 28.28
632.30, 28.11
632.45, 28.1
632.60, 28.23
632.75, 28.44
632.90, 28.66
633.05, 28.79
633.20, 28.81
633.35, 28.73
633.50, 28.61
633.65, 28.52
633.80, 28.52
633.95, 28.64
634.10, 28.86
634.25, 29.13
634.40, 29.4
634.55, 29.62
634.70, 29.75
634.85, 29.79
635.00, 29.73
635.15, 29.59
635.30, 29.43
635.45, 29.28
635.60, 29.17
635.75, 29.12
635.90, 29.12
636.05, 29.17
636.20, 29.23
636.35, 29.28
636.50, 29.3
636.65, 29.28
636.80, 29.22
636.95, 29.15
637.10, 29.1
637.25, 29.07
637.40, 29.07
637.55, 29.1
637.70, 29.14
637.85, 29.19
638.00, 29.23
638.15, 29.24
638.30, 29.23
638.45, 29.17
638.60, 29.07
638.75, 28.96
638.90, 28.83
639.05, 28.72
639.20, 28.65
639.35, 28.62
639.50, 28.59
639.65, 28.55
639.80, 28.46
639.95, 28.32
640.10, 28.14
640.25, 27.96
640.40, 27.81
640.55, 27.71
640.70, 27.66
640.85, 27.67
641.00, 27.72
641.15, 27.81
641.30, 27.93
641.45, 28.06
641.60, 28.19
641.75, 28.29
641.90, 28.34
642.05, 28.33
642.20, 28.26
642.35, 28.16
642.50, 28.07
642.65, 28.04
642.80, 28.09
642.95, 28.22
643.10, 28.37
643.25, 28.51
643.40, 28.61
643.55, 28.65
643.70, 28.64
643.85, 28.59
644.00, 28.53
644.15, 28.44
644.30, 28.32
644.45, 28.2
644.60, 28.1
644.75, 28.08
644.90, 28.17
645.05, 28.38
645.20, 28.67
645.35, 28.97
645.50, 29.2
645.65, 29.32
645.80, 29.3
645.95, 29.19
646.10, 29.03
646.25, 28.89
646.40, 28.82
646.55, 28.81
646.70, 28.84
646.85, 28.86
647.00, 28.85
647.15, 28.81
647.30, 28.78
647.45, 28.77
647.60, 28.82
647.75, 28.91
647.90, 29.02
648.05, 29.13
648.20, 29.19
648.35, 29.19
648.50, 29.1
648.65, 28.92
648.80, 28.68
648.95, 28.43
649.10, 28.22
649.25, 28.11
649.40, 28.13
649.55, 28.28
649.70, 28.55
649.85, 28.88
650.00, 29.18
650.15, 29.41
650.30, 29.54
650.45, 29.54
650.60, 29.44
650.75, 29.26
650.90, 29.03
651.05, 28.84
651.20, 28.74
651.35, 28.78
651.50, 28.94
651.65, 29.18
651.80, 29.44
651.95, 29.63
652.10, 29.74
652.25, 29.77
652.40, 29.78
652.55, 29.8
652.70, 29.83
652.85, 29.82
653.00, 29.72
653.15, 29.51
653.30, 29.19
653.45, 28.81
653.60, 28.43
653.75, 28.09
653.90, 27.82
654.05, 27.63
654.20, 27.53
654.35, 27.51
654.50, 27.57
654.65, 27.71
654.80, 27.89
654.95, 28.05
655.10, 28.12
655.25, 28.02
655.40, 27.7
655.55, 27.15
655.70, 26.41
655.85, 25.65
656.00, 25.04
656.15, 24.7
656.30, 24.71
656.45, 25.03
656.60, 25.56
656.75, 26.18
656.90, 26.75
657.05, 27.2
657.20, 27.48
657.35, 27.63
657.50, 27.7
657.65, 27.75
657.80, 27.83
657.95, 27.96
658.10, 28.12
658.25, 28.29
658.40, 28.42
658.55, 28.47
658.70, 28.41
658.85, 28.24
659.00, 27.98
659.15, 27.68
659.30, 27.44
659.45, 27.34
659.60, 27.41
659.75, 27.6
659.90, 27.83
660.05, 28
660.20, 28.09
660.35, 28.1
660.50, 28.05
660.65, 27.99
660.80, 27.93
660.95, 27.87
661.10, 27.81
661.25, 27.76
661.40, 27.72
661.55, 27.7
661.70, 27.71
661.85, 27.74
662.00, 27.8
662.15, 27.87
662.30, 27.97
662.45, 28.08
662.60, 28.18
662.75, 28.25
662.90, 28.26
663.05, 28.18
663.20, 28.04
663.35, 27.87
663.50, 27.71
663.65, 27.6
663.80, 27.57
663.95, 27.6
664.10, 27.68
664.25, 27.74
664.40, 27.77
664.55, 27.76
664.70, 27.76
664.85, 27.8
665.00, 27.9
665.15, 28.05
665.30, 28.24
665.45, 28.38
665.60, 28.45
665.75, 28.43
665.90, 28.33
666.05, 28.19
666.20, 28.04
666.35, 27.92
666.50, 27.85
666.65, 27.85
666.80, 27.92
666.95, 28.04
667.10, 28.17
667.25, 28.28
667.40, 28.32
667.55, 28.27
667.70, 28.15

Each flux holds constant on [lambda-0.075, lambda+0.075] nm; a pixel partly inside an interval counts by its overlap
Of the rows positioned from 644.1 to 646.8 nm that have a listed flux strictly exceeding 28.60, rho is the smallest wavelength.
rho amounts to 645.20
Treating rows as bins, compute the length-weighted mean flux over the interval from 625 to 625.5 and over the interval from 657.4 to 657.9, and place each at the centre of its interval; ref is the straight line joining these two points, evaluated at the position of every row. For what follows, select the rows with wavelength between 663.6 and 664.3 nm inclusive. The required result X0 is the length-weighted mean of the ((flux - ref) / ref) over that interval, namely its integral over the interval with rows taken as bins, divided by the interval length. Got 0.005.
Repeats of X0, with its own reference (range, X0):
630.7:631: 0.033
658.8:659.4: 0.003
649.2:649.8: 0.007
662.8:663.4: 0.020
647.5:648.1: 0.028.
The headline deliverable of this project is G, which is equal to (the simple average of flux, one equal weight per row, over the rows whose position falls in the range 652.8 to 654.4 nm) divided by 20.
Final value 1.43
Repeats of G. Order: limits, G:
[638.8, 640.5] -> 1.42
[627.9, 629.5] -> 1.46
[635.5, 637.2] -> 1.46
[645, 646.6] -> 1.45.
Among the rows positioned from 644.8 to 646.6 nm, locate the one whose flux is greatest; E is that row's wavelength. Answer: 645.65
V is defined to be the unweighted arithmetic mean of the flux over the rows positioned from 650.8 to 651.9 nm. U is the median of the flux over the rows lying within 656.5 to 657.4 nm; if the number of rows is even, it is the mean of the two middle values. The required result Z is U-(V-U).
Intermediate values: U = 27.0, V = 29.0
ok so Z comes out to 25.0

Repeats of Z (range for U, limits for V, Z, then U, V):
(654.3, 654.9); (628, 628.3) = 25.9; 27.6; 29.4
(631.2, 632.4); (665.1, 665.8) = 29.7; 29.0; 28.3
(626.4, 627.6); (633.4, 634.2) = 31.8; 30.2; 28.6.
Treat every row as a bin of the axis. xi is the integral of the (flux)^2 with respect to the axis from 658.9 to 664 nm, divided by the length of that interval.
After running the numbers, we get 776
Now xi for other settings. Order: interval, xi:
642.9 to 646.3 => 820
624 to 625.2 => 870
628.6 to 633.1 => 837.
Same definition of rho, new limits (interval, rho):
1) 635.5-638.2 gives 635.60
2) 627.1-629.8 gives 627.20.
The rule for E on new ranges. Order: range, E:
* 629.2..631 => 630.95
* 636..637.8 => 636.50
